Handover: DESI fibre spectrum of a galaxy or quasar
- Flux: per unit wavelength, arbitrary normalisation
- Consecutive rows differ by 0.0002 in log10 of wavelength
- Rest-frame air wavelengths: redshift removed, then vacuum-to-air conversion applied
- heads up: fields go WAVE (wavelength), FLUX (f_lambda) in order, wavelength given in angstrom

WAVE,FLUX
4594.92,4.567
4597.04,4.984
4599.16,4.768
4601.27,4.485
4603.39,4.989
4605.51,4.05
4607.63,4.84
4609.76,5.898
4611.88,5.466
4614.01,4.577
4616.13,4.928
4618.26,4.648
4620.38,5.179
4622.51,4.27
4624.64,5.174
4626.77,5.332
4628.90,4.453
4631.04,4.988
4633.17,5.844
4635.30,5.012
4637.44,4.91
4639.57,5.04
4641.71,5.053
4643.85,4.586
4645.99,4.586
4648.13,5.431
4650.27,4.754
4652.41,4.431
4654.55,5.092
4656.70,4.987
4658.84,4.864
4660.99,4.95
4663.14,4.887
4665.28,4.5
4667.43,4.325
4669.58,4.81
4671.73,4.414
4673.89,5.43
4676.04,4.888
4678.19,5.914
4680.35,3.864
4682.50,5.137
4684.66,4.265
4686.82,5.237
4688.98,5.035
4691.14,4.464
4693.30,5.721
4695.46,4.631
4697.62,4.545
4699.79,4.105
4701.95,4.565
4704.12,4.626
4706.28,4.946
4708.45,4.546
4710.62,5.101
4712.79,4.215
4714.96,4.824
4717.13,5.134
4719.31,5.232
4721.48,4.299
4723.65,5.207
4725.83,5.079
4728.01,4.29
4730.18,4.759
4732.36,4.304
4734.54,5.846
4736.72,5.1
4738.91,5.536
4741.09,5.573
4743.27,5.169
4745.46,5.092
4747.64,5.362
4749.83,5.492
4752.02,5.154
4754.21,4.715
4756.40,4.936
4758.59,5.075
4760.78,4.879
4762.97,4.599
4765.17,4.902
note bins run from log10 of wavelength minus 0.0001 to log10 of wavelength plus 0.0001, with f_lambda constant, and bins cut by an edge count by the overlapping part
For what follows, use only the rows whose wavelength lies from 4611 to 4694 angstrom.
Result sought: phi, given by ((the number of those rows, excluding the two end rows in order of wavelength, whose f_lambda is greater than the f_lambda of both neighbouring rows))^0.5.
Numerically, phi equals 3.6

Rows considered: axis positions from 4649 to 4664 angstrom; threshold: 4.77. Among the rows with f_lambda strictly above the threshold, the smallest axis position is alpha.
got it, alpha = 4654.55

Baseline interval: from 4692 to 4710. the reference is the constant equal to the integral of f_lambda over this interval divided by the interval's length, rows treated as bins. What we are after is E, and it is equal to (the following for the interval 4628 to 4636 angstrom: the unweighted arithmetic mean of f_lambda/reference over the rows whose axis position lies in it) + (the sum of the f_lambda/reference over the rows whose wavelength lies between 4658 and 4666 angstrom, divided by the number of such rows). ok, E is 2.09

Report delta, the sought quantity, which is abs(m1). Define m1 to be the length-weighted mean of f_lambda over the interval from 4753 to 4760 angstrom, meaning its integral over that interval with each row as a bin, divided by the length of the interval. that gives 4.91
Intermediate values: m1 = 4.91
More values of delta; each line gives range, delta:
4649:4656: 4.79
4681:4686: 4.66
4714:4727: 4.96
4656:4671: 4.75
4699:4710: 4.59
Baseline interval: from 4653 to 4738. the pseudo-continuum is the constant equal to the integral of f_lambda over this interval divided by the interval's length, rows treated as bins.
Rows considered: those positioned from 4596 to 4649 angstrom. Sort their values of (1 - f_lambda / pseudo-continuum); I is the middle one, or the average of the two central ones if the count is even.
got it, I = -0.033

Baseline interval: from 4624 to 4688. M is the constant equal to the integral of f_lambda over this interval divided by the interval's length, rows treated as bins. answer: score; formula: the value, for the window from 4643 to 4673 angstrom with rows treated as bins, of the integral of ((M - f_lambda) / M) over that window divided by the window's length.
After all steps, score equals 0.028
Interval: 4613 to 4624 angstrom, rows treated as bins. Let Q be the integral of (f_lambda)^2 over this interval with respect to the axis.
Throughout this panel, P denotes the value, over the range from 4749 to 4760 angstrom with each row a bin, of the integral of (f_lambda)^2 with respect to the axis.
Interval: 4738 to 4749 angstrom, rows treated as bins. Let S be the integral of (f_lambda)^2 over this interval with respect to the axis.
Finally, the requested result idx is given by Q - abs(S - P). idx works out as 215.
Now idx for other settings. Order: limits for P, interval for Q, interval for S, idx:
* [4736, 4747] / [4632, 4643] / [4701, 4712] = 232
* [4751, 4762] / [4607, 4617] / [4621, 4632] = 260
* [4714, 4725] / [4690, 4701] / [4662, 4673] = 209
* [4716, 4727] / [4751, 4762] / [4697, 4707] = 202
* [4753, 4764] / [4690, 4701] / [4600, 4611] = 240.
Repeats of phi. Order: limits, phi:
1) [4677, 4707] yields 1.7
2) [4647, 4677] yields 2.0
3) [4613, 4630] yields 1.7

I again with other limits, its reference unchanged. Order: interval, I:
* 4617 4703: -0.013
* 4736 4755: -0.072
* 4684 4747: -0.025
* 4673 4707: 0.013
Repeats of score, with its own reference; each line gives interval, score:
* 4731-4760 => -0.055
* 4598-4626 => 0.006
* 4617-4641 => -0.017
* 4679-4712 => 0.036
